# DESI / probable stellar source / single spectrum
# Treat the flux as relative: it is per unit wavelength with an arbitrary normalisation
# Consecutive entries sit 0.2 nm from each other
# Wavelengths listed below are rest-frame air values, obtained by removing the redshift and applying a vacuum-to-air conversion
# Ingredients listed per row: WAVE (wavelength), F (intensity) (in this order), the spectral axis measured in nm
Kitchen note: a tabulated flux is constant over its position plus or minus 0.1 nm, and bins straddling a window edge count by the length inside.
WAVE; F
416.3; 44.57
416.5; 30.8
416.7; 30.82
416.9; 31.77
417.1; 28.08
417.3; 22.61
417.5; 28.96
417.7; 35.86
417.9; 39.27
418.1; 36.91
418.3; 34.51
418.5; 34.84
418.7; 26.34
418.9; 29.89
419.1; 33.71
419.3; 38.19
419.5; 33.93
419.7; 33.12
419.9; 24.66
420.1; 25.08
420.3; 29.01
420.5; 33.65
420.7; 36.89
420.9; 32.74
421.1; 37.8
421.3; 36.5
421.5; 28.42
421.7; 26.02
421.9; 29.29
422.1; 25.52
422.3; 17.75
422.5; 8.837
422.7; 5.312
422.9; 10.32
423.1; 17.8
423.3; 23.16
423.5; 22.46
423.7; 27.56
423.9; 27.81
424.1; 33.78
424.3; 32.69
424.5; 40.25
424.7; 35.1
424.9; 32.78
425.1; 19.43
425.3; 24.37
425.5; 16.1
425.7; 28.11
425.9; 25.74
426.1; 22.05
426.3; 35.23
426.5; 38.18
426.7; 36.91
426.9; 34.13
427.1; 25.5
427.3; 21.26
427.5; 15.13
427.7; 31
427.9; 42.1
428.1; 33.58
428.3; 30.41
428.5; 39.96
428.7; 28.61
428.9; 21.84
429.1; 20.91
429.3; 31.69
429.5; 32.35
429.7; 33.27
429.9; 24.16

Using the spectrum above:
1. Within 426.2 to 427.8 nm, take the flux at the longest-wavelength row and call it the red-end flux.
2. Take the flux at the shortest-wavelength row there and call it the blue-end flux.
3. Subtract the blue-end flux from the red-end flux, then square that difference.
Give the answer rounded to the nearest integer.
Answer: 18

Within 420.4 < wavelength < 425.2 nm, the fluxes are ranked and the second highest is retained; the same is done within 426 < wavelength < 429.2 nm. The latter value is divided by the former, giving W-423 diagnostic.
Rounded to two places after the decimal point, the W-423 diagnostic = 1.06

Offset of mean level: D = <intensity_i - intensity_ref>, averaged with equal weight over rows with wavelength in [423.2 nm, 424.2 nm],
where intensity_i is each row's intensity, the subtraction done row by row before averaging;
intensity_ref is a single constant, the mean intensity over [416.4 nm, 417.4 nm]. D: -1.9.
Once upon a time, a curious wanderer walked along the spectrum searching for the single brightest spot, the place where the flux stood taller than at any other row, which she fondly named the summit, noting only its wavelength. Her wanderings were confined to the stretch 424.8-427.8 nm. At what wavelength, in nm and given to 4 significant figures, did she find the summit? 426.5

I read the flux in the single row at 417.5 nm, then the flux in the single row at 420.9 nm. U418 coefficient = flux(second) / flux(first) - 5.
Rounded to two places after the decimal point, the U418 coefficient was -3.87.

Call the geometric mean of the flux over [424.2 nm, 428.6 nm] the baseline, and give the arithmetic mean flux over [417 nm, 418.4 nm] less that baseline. 3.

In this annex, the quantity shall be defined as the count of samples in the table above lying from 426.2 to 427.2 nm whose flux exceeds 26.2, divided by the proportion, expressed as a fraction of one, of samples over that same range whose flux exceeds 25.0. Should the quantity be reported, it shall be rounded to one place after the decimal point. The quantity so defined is 4.0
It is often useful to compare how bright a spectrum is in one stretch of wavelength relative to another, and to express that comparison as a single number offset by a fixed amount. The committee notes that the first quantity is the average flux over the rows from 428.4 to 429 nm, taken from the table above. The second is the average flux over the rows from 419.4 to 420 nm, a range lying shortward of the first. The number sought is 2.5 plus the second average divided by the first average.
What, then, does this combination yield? 3.51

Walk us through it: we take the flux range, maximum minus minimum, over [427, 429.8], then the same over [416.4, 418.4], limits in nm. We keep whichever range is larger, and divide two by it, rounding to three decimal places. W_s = 0.074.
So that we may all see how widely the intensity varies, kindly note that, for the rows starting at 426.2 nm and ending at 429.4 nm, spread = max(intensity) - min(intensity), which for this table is 27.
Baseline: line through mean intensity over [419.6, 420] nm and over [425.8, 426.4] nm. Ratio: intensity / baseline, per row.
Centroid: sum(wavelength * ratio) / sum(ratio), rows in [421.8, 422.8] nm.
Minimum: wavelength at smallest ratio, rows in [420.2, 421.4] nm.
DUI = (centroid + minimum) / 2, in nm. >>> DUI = 421.23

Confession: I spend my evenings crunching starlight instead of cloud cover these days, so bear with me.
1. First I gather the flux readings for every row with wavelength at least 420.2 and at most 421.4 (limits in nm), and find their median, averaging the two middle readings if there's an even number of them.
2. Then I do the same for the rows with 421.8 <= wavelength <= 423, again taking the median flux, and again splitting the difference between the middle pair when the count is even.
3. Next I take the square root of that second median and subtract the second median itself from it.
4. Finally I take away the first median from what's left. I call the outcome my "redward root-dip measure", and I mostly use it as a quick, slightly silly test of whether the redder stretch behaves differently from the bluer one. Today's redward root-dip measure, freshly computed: -45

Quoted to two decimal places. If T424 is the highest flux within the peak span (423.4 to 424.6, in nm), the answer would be 40.25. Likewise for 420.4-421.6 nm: 37.80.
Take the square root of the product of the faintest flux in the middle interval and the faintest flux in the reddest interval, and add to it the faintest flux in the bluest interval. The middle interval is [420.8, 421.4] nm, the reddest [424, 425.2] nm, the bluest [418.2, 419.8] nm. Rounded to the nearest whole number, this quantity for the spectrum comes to 52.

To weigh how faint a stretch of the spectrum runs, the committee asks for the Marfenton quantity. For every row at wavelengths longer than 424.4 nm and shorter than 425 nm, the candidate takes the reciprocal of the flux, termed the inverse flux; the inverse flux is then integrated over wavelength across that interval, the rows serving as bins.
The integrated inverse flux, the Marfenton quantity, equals 0.0168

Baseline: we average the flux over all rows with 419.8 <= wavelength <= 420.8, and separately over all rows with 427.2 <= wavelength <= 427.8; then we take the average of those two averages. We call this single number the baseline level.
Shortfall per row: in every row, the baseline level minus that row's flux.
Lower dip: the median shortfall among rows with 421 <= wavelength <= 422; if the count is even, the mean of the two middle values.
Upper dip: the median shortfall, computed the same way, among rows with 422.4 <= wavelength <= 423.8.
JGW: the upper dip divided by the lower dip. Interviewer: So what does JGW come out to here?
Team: -2.7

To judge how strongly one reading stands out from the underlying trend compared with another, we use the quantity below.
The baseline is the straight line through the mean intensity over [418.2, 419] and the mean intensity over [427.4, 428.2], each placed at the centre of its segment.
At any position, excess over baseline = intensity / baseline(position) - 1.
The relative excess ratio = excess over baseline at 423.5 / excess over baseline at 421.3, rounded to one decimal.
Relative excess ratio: -1.6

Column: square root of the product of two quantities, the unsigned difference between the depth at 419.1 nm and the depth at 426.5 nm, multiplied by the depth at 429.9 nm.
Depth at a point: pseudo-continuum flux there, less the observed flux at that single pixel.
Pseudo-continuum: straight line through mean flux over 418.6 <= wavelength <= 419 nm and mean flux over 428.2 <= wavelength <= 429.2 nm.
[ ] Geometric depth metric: 4.3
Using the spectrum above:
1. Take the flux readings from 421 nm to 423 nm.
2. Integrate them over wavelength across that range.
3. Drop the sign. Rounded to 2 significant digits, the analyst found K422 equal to 45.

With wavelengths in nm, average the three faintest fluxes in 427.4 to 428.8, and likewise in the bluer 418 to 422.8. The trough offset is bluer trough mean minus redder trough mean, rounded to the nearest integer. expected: -14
